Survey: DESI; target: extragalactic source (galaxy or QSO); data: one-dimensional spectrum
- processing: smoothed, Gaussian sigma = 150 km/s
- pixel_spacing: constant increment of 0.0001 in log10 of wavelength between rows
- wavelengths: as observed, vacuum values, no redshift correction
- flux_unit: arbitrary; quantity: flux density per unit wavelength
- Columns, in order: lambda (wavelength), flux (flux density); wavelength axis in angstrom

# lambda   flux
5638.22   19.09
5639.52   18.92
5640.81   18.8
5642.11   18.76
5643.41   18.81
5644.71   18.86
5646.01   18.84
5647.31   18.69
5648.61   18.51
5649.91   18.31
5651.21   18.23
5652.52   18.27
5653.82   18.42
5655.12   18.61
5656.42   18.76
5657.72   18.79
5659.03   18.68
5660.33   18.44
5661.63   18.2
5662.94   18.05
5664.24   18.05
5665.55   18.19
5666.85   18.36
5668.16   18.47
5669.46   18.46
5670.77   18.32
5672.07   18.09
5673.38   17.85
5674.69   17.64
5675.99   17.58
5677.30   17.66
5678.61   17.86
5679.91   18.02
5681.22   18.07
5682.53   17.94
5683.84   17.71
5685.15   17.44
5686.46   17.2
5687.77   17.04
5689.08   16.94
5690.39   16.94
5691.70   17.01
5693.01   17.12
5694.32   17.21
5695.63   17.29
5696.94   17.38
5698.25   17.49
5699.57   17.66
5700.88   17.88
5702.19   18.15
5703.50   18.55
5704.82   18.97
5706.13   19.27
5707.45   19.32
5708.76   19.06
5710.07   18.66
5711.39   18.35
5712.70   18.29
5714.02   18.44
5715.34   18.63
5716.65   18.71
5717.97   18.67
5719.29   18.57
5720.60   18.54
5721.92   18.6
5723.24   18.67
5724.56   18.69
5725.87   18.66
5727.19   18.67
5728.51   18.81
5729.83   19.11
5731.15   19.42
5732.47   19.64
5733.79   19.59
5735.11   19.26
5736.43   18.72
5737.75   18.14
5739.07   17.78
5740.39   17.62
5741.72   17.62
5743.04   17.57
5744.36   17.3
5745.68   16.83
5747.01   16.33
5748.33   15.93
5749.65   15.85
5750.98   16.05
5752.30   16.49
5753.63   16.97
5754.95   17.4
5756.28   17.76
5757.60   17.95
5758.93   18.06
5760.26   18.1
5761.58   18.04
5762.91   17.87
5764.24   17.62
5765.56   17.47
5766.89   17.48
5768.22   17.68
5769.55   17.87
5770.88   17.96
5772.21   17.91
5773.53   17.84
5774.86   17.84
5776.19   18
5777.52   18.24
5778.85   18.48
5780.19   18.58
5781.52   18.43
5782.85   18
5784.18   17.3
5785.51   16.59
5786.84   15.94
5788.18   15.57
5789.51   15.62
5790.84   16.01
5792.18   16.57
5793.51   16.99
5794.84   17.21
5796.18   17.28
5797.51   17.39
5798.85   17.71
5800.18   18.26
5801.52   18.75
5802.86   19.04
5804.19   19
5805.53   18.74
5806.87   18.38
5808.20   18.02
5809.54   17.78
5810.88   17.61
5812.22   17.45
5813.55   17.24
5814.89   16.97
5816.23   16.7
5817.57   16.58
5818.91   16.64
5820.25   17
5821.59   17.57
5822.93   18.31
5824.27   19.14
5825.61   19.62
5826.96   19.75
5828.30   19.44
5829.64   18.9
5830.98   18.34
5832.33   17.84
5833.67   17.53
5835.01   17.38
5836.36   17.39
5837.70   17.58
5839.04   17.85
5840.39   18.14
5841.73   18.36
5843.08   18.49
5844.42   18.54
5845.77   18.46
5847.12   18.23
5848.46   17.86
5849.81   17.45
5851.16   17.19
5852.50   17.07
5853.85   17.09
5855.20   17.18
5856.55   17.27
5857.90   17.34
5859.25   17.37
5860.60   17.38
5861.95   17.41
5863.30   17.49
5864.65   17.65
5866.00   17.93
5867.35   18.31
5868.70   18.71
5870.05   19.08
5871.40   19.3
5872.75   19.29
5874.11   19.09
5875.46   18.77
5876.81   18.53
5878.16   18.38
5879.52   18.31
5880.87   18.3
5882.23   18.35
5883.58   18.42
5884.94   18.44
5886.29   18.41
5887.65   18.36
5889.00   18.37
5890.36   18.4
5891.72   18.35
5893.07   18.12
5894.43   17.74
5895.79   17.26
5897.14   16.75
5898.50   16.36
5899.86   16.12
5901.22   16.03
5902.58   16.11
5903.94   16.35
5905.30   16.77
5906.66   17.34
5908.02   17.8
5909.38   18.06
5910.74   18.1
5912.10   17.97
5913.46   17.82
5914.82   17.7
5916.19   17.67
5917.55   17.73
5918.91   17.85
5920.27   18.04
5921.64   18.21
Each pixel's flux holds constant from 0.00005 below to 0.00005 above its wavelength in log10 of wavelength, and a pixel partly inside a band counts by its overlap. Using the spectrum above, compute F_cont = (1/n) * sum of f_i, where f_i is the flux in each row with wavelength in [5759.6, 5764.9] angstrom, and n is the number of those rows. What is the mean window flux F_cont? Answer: 17.9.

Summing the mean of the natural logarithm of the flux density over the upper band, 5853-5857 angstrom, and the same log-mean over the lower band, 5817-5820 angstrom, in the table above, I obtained 5.65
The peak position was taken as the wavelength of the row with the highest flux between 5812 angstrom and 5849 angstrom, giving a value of 5826.96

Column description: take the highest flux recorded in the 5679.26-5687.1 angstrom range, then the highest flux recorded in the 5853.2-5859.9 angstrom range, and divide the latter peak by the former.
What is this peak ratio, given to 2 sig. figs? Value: 0.96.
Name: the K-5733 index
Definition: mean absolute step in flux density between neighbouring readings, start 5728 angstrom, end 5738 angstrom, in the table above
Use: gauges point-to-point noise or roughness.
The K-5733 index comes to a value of 0.33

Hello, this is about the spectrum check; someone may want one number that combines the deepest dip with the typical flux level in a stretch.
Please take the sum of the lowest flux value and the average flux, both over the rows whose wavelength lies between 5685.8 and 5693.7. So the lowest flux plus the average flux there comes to 34.0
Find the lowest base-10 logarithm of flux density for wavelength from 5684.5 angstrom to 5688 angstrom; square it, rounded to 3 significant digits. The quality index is 1.52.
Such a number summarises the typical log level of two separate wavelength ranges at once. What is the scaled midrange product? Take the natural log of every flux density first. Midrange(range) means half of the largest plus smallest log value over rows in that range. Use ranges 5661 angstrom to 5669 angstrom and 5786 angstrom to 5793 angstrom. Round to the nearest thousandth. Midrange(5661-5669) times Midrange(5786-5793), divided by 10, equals 0.806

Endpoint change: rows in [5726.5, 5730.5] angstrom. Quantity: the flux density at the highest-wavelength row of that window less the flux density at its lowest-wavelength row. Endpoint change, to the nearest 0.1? 0.4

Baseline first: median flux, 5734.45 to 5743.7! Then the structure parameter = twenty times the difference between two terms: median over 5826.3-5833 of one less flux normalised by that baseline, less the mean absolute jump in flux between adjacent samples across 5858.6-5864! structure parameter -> -2.1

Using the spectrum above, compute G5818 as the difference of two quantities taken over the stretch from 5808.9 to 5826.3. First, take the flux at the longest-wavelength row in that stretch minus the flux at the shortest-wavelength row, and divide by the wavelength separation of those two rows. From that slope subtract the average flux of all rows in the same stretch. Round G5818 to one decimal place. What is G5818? -17.5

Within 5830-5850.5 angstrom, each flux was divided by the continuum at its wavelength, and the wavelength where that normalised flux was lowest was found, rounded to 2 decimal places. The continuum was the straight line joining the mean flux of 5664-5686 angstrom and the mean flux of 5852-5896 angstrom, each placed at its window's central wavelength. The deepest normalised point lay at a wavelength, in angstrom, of 5835.01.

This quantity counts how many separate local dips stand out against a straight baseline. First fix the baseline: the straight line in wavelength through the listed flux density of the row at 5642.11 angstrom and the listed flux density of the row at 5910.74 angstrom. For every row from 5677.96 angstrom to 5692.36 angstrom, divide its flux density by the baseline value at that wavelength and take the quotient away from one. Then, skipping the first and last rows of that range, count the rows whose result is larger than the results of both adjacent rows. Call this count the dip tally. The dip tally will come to 1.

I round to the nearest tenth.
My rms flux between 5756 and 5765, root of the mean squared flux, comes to 17.9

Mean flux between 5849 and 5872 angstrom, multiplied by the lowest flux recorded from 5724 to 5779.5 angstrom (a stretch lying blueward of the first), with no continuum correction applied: 281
